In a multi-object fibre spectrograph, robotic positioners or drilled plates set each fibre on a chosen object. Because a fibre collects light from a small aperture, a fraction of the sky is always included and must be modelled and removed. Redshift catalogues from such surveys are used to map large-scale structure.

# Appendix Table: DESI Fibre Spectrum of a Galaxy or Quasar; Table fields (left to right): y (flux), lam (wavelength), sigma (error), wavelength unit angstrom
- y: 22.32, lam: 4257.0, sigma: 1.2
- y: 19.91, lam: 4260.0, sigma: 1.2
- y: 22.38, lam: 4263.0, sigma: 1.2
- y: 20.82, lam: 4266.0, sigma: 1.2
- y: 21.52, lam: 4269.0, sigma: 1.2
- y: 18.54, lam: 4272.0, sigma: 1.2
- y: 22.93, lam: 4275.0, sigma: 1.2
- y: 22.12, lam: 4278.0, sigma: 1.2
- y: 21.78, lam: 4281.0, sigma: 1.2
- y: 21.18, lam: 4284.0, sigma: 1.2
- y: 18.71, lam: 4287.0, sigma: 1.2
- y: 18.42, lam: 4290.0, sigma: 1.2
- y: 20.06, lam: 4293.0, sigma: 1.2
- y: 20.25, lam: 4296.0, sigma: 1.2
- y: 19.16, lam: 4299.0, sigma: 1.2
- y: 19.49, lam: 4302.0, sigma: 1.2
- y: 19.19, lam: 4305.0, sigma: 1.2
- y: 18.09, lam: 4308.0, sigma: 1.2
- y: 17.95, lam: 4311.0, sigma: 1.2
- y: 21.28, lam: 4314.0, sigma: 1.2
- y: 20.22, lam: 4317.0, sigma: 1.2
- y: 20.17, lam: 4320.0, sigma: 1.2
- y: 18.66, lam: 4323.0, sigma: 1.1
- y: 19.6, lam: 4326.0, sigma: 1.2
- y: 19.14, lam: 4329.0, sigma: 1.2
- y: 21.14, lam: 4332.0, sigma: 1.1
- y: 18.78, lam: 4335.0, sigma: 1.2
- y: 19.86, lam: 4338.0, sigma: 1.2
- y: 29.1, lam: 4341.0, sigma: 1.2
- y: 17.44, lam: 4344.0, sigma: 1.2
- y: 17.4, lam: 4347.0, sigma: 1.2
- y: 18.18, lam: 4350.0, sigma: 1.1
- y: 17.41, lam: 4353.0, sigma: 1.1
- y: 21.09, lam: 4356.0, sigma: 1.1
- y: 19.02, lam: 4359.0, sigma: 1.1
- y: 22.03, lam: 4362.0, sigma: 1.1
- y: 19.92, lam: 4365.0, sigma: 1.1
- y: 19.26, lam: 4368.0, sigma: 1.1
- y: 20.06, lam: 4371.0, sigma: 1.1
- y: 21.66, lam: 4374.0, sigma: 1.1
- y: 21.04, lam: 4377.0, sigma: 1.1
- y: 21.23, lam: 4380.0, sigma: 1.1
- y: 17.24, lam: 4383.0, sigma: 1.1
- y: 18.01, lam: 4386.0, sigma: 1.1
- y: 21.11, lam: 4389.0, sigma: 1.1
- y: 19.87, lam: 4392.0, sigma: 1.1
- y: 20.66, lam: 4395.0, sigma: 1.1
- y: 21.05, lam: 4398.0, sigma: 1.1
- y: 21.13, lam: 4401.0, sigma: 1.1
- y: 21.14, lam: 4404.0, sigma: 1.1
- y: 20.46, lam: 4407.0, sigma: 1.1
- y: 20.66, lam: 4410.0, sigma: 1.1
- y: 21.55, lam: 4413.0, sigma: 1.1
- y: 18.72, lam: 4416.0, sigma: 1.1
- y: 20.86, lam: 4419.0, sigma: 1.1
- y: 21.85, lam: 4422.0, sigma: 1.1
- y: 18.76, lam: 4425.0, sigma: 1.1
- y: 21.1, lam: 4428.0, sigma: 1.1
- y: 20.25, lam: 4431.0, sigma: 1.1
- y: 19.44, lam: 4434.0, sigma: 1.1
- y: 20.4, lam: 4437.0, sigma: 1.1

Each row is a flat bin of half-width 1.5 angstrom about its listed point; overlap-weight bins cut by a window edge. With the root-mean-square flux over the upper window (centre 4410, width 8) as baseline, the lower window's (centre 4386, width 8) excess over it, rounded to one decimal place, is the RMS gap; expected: -2.0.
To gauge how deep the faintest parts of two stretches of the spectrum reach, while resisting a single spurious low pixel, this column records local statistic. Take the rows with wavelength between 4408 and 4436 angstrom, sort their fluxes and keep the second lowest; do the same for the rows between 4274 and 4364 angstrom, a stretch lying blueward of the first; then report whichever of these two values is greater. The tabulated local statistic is 18.76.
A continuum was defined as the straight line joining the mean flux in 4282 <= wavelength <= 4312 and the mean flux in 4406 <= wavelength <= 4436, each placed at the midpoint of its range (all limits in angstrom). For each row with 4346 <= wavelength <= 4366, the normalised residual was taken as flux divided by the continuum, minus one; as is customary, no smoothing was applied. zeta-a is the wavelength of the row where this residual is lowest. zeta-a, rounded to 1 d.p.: 4353.0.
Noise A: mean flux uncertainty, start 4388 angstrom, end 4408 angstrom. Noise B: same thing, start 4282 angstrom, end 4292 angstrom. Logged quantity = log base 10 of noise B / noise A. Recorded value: 0.038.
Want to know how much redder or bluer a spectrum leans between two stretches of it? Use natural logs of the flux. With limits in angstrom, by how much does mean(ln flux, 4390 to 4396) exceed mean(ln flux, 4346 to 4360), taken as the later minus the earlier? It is 0.087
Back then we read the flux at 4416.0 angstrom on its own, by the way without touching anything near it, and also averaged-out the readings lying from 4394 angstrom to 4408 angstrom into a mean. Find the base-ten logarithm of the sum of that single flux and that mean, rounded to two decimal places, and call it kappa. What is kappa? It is 1.60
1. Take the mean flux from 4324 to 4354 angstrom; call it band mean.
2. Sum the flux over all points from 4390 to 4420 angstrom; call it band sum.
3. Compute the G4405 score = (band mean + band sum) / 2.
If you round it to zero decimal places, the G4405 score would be 113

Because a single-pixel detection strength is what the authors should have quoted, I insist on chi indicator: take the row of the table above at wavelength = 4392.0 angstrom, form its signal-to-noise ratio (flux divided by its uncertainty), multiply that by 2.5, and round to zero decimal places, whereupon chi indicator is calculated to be 45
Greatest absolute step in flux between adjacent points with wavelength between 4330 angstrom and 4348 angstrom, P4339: 12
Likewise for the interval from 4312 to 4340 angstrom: 2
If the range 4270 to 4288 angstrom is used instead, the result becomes 4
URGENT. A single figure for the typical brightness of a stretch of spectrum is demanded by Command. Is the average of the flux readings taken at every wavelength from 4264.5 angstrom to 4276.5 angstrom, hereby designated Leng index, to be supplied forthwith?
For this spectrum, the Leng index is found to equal 21.0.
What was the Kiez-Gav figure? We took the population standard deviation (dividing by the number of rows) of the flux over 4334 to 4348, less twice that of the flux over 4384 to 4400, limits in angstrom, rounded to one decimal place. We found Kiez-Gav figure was 2.1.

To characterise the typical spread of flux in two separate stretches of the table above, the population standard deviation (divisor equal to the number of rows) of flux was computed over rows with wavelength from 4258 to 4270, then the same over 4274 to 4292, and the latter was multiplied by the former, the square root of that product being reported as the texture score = 1.24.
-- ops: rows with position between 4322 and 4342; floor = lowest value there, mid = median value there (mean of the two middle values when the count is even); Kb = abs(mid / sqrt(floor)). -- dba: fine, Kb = 4.54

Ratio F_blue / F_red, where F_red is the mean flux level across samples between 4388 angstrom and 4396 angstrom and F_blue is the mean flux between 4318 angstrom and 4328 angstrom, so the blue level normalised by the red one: 0.95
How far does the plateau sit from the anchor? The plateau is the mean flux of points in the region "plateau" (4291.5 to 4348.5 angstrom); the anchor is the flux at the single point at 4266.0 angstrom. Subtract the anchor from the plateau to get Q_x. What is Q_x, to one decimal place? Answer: -1.0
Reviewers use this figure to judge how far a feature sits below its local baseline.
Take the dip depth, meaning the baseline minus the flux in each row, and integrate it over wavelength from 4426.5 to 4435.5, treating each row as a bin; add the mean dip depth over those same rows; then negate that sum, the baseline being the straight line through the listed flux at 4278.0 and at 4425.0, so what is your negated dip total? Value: 16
